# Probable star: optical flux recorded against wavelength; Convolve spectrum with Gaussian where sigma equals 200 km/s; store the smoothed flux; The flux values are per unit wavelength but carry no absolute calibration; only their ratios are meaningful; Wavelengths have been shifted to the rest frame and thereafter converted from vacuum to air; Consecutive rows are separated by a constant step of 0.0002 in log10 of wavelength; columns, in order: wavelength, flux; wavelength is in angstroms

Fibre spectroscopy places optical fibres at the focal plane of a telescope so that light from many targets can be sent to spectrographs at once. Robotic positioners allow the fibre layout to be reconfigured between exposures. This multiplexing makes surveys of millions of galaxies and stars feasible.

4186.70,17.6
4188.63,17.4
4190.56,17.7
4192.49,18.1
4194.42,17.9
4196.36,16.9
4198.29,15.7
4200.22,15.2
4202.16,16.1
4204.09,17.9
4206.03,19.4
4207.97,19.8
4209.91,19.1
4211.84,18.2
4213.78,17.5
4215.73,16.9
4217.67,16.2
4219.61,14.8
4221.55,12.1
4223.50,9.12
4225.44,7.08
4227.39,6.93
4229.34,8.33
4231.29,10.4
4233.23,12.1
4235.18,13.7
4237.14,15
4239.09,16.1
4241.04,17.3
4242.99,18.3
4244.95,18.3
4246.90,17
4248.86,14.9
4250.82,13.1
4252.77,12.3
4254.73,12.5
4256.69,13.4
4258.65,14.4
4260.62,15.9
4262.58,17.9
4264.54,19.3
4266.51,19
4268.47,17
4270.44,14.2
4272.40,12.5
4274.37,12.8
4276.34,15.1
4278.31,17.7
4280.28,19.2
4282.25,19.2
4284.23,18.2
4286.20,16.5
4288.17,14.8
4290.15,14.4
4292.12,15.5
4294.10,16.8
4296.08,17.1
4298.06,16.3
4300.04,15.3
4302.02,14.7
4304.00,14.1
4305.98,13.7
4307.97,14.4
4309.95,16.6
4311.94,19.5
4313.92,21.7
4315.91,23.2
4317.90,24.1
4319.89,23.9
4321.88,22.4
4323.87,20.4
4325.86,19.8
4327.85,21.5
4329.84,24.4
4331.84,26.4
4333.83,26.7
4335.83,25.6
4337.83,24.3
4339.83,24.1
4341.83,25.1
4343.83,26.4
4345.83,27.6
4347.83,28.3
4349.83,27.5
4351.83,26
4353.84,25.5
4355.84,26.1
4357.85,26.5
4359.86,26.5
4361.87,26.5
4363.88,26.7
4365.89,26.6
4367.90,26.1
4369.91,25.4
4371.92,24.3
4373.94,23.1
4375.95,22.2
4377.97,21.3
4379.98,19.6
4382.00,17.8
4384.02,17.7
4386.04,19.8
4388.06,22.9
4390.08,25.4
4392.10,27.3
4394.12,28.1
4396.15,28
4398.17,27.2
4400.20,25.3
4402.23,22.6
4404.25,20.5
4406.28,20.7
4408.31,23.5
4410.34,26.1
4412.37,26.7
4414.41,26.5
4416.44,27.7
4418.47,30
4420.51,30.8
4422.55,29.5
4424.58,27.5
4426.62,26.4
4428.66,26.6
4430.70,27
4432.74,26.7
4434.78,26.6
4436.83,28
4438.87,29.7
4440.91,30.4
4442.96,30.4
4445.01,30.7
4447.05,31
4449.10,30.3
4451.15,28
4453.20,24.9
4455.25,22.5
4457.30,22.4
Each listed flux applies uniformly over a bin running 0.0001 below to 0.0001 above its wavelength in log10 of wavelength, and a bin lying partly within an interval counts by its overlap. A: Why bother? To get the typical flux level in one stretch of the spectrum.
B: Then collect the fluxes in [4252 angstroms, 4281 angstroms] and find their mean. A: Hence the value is 16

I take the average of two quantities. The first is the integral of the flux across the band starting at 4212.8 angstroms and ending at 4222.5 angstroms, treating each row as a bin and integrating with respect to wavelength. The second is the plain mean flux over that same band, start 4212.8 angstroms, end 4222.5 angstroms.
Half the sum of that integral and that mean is 83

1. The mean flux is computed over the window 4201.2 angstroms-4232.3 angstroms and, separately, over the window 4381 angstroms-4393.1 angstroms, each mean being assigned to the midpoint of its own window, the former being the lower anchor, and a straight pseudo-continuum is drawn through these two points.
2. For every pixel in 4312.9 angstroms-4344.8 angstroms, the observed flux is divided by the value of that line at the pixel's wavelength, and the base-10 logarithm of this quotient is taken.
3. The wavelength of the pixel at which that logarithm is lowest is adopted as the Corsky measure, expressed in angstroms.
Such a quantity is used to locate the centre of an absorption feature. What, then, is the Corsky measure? 4325.86 angstroms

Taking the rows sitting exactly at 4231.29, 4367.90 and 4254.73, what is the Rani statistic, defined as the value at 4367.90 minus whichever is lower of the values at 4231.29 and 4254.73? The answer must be 16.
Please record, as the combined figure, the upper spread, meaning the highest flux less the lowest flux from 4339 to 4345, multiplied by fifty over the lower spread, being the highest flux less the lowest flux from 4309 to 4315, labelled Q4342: 23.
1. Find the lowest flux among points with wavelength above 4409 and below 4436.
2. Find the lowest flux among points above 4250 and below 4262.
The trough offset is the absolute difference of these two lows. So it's 14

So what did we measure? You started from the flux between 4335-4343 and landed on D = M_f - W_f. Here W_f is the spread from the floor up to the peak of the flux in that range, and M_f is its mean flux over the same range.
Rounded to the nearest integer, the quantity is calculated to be 23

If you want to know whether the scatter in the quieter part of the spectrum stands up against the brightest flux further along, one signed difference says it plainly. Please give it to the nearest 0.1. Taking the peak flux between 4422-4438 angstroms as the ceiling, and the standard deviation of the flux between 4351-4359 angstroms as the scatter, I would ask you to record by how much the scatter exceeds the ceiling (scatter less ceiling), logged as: -29.1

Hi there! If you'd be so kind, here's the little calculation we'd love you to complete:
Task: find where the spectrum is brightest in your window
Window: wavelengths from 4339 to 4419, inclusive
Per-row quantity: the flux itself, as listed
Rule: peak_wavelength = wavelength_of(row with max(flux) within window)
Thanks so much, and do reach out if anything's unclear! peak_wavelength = 4418.47 angstroms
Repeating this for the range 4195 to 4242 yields 4207.97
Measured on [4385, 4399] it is 4394.12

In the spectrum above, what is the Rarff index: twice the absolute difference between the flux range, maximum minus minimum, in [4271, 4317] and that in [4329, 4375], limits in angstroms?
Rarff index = 11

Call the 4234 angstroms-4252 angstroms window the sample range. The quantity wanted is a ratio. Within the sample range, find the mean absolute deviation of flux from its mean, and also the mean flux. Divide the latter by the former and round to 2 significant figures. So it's 10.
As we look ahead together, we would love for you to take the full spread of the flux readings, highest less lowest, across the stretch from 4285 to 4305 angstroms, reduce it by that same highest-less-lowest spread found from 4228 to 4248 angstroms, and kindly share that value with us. -7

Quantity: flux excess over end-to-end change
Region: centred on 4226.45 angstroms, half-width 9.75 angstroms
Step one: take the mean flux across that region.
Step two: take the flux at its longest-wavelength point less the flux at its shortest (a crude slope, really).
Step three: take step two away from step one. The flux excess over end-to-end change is 14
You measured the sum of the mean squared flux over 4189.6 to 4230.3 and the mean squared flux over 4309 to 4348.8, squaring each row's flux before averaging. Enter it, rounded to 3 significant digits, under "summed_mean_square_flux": 815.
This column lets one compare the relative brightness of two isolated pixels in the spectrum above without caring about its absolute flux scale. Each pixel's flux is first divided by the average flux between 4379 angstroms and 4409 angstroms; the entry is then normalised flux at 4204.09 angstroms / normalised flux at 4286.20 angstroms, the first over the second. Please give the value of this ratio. 1.1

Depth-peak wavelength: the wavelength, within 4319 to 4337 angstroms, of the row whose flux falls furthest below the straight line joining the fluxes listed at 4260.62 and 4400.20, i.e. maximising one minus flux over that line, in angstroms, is 4325.86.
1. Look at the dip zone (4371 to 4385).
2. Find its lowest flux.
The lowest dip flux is 17.7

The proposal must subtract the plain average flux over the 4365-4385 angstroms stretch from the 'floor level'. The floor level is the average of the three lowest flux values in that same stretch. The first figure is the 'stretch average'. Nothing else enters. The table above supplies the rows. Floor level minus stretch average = -4.0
